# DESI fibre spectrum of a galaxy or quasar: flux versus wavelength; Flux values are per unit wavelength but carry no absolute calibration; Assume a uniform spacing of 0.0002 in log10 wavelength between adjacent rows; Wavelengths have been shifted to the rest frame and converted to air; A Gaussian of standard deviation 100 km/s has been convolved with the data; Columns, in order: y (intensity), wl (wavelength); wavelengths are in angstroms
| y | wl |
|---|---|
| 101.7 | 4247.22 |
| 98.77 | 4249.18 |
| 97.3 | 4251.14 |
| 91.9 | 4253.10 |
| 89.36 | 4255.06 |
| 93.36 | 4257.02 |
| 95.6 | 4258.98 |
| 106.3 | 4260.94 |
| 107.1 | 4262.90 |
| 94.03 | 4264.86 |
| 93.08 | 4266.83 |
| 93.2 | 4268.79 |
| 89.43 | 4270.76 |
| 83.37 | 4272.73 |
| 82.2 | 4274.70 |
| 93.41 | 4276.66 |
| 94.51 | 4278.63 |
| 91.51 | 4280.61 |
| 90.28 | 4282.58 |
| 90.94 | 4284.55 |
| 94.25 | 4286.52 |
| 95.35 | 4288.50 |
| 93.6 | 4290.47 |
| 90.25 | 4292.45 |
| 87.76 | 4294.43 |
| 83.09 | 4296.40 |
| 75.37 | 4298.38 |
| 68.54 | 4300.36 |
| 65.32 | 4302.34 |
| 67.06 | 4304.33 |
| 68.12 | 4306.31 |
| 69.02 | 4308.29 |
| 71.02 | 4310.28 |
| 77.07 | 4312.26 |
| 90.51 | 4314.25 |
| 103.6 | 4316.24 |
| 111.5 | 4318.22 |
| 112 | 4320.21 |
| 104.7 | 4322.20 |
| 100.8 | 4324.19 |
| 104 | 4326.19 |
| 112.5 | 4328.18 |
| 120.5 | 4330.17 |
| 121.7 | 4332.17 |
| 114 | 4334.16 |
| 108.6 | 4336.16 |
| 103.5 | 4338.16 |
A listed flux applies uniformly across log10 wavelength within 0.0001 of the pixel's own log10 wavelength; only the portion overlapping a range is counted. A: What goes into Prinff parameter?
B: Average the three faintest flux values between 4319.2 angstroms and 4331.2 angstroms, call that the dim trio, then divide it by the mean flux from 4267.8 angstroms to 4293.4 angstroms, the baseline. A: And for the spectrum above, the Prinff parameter 1.13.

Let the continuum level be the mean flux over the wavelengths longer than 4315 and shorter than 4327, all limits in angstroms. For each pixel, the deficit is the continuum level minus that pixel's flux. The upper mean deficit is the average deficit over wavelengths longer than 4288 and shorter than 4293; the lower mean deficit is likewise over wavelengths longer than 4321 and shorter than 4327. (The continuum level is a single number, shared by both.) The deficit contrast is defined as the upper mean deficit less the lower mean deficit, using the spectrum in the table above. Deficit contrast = 10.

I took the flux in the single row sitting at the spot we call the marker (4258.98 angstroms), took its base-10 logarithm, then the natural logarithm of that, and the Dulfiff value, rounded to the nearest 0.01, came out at 0.68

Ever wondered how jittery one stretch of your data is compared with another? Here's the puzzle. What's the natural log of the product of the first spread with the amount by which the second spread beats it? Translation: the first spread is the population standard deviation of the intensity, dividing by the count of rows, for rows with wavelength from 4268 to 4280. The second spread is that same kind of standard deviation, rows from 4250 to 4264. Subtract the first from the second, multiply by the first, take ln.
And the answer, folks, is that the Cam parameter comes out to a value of 2.0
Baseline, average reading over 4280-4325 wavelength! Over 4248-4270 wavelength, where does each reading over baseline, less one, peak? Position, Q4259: 4262.90 angstroms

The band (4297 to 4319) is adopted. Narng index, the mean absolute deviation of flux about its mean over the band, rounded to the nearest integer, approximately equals 13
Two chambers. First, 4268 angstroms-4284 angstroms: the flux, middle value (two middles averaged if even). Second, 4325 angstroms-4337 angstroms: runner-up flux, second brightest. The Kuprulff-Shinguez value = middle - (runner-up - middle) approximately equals 61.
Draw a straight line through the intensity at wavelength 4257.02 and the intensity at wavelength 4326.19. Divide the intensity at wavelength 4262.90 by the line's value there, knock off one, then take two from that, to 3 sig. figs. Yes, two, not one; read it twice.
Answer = -1.86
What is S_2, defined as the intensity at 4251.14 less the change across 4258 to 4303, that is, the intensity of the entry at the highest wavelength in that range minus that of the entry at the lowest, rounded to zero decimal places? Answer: 128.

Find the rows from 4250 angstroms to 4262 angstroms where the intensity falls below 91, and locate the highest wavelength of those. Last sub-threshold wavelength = 4255.06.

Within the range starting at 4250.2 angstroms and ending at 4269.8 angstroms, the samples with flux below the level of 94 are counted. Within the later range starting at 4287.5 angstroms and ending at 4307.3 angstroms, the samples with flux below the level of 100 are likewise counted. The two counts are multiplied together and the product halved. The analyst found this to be 25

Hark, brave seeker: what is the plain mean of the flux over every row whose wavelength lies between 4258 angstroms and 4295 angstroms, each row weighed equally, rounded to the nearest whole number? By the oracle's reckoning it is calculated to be 93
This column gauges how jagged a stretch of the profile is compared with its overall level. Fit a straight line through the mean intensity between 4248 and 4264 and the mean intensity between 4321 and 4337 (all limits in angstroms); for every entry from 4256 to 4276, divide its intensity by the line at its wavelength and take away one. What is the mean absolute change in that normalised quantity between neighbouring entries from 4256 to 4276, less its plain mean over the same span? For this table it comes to 0.10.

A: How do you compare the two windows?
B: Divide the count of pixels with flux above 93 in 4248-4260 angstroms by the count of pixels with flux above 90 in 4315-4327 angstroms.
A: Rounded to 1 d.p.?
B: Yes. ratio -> 0.7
